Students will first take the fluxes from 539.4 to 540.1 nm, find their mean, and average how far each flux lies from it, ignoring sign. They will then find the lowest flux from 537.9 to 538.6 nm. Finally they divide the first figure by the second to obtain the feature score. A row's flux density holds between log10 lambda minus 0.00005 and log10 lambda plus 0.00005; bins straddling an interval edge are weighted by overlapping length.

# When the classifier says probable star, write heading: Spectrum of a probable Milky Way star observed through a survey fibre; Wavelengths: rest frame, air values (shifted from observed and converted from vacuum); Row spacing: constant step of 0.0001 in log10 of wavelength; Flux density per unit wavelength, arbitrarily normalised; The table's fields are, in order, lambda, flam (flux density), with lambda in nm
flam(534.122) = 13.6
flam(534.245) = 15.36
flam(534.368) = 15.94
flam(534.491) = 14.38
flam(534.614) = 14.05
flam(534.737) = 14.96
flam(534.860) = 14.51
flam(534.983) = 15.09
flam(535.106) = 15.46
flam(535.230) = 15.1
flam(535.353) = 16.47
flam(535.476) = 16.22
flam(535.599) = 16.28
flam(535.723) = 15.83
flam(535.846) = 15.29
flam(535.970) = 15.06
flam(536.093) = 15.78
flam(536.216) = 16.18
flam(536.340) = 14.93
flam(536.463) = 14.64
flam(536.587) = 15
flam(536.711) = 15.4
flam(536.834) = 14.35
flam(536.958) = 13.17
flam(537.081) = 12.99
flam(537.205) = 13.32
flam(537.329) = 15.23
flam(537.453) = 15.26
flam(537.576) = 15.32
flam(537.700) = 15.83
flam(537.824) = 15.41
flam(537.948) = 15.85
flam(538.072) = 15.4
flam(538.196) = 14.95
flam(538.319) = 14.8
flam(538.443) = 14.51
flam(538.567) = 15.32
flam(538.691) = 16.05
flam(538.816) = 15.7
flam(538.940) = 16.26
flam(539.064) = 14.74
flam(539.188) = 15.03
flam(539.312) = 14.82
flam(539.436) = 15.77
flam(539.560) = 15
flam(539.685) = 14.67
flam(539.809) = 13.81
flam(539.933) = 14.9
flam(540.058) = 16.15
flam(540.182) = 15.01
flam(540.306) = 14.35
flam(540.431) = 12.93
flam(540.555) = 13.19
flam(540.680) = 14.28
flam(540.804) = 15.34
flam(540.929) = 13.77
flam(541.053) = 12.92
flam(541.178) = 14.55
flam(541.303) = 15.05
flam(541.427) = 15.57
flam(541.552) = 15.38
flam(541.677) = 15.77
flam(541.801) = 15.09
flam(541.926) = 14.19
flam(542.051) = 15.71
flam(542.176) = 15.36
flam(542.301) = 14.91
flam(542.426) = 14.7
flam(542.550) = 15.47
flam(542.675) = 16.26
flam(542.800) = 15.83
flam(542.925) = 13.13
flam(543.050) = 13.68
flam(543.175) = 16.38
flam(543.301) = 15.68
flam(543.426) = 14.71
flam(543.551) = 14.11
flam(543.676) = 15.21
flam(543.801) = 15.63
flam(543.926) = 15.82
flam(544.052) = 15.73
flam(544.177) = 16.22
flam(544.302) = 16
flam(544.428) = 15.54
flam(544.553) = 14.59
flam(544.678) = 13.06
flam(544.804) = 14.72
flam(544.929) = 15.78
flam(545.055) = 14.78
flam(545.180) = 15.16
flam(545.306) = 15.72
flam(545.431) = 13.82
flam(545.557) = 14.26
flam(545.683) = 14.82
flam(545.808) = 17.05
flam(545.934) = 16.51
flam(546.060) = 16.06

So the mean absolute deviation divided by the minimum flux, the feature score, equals 0.042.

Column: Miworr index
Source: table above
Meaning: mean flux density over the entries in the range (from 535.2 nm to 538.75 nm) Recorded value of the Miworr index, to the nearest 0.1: 15.2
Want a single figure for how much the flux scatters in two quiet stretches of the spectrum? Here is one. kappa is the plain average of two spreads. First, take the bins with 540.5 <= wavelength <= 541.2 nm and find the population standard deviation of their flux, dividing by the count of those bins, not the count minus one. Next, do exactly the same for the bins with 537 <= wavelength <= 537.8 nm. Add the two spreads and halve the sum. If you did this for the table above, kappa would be 0.95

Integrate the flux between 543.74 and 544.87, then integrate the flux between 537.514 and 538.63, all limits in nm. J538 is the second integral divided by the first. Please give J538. 0.99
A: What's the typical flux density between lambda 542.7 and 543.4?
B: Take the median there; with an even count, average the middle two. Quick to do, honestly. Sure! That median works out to 15.7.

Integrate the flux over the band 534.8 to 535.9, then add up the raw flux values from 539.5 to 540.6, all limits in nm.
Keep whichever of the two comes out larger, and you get 130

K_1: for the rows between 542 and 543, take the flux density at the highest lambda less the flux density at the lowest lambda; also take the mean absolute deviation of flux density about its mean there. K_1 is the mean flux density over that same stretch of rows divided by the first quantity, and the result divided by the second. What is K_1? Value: -8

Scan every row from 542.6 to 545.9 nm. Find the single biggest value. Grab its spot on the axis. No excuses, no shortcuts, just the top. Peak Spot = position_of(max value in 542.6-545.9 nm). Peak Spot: 545.808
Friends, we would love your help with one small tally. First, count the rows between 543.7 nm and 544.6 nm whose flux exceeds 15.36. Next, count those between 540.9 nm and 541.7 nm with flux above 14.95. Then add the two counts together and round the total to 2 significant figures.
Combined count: 10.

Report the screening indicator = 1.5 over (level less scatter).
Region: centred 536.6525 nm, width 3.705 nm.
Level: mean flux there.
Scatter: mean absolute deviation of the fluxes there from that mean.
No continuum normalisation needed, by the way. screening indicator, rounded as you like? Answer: 0.1034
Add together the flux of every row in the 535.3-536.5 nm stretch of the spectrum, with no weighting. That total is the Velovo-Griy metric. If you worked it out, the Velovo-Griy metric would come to 157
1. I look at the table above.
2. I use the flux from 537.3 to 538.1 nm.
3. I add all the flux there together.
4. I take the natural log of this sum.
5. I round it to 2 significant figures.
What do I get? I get 4.7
